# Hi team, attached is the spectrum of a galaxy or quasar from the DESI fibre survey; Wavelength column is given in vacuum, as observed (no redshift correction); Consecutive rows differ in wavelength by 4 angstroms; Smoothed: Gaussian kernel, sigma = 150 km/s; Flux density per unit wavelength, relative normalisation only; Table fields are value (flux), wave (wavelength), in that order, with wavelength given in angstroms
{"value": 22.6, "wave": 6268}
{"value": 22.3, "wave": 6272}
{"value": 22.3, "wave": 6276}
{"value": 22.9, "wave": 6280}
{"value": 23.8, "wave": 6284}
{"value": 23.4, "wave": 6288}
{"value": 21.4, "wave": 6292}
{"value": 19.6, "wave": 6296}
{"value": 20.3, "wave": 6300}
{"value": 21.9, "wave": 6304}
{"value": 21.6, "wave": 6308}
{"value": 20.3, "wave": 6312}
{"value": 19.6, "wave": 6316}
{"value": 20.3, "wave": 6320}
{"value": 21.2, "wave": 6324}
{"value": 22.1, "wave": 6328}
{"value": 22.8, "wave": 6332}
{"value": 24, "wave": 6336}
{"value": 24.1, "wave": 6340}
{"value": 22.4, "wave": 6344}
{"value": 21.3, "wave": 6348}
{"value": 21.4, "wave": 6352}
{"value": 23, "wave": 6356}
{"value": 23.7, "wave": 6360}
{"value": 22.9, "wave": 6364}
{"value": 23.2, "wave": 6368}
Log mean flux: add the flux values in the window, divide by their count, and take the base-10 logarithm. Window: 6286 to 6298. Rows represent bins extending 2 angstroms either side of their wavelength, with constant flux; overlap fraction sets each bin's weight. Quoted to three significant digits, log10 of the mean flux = 1.33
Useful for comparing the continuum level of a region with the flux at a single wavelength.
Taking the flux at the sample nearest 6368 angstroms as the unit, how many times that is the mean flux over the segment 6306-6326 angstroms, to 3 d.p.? 0.888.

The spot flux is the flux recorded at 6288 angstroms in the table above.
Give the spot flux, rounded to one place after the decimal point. 23.4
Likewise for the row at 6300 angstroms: 20.3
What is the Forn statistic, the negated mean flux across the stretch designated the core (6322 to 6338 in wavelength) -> -22.5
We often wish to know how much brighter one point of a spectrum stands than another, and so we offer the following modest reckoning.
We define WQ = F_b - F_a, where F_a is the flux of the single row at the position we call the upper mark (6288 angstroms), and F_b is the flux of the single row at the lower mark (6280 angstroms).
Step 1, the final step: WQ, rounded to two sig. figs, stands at -0.50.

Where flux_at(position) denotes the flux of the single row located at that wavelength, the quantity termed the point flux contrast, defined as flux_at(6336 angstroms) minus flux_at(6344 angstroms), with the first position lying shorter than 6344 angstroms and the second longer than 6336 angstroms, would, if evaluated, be 1.6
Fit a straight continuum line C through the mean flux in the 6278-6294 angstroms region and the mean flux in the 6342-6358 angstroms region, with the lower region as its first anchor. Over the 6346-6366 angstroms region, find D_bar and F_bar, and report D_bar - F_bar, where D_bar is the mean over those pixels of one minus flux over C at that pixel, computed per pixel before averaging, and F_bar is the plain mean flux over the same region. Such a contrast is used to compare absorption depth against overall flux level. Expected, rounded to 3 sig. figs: -22.5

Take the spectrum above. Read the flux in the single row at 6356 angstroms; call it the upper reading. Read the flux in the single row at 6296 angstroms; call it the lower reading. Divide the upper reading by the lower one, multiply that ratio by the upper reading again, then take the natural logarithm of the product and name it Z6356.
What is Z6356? 3.30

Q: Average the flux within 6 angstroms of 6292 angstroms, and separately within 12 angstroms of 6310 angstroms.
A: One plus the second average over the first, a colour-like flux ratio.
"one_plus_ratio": 1.96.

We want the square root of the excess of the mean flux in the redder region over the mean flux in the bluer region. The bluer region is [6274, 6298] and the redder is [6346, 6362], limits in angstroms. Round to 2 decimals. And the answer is 0.34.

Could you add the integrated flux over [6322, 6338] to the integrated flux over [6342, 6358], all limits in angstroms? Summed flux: 713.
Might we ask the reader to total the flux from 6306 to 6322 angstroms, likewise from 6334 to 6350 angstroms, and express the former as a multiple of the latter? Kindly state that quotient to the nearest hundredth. 0.89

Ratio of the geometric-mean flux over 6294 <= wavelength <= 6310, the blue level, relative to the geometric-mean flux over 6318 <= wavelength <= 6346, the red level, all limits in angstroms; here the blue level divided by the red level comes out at 0.93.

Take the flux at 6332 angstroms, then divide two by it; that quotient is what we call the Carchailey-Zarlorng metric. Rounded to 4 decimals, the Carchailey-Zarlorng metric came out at 0.0877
